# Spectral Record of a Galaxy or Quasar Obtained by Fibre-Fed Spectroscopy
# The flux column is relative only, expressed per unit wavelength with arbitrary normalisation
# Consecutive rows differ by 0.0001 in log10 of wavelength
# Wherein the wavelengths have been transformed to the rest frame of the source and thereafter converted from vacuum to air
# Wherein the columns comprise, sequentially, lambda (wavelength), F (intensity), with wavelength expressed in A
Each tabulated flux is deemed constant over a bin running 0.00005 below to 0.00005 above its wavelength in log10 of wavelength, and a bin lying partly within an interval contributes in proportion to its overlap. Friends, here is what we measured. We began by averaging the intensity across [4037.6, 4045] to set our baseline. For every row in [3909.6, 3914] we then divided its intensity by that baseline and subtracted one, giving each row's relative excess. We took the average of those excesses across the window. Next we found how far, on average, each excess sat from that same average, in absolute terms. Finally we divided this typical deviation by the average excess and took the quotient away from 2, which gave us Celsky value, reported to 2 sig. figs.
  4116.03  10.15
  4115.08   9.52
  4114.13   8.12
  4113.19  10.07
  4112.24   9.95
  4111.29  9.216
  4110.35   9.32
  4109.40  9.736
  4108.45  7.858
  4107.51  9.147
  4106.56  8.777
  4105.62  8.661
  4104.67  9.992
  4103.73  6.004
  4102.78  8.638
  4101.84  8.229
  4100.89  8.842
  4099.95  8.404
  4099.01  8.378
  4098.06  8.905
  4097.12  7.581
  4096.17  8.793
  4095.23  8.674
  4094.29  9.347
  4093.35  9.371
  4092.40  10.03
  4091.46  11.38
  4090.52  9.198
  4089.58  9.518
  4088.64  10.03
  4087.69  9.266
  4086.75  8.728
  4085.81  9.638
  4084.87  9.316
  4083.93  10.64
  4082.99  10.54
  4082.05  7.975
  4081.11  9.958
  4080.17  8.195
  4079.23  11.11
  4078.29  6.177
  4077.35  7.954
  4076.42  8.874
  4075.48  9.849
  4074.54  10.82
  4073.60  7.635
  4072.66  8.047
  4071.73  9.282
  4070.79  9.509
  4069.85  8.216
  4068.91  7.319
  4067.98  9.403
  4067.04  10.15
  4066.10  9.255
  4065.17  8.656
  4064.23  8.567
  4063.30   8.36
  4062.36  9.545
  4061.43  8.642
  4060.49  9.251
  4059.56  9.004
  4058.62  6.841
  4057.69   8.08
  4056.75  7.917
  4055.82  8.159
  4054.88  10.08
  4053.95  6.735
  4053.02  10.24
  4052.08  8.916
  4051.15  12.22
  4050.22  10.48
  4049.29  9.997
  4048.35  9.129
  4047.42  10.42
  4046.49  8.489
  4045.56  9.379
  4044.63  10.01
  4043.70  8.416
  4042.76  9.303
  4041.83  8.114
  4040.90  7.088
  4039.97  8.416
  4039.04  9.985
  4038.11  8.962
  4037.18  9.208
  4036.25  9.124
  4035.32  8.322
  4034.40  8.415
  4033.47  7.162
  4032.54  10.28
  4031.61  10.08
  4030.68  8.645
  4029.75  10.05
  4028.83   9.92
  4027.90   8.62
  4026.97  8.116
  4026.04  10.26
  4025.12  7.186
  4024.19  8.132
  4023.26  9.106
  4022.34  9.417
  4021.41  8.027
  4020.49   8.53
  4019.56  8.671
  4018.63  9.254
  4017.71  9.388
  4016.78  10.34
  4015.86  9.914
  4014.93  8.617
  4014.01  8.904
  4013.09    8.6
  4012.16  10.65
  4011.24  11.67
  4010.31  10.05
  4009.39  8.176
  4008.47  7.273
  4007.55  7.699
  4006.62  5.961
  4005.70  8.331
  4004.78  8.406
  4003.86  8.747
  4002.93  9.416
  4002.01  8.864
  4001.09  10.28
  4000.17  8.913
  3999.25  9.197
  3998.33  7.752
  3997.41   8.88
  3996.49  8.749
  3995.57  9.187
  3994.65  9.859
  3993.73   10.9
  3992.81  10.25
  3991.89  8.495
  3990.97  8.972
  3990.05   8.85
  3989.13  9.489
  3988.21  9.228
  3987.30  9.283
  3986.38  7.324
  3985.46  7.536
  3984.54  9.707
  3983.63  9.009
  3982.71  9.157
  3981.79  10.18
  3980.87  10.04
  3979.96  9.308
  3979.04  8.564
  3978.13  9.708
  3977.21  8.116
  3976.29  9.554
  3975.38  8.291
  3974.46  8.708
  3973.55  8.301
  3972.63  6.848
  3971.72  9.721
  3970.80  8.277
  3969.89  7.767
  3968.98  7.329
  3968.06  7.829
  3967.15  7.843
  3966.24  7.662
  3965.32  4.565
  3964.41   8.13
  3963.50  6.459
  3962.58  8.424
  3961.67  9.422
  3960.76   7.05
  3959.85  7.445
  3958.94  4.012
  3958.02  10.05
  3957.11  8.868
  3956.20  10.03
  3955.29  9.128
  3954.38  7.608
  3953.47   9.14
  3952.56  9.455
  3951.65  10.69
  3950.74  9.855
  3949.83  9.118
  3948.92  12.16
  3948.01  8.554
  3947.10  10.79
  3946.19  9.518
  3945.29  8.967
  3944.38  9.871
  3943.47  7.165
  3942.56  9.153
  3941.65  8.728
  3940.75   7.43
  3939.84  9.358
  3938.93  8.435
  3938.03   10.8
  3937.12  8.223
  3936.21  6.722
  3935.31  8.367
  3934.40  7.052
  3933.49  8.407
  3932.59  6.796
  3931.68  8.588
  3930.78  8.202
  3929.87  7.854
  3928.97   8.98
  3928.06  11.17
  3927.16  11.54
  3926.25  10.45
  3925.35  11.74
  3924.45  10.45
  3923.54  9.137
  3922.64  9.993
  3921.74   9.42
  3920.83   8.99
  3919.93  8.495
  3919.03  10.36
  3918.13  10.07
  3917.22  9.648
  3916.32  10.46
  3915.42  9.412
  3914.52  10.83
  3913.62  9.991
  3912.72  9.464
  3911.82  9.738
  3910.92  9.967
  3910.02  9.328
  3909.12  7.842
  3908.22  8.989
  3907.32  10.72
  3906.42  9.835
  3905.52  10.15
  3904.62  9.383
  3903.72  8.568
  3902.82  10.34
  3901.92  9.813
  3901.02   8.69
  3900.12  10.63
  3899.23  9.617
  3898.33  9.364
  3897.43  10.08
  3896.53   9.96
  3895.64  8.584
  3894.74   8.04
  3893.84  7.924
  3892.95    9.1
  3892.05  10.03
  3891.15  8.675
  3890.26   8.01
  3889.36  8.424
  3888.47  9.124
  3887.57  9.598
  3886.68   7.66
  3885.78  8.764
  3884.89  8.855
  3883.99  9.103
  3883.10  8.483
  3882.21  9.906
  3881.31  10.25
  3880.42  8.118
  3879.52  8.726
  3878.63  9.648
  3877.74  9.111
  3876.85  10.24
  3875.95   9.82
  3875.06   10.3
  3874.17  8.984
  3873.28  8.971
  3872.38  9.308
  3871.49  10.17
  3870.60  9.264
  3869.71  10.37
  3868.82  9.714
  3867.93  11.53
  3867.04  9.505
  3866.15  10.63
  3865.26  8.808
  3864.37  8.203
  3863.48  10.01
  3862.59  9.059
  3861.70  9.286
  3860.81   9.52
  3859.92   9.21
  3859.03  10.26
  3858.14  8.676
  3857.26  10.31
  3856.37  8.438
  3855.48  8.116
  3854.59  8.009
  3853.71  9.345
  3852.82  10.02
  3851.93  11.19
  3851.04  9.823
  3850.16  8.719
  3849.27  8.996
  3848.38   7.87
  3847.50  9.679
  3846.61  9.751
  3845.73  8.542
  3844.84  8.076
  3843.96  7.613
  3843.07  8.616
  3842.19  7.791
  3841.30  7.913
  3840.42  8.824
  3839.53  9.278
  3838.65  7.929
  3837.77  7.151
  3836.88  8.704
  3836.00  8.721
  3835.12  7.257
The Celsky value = 1.7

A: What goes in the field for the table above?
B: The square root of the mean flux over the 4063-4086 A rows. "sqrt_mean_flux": 3.00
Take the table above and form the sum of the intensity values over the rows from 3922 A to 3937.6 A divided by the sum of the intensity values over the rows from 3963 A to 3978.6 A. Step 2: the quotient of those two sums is 1.14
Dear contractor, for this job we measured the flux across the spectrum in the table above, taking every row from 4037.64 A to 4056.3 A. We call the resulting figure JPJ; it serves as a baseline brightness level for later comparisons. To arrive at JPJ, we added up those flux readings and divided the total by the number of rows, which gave 9.23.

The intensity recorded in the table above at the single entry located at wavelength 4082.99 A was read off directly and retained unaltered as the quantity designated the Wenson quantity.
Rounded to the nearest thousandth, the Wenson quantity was 10.540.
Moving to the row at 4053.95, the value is 6.735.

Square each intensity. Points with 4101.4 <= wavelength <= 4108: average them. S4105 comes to 73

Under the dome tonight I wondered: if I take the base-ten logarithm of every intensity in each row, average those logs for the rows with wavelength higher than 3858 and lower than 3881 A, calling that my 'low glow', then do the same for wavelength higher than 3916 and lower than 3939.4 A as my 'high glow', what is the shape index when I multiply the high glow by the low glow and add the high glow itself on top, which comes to 1.90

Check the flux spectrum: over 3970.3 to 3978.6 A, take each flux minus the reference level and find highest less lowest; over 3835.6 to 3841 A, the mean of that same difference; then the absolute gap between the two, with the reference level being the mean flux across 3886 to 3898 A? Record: 3.3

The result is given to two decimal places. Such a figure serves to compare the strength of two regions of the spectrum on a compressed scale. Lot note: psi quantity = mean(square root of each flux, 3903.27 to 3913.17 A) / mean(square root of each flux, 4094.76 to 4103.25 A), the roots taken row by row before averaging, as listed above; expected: 1.05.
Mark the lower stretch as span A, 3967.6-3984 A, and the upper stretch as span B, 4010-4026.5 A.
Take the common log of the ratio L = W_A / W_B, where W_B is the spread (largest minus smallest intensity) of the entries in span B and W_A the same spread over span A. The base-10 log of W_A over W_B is -0.13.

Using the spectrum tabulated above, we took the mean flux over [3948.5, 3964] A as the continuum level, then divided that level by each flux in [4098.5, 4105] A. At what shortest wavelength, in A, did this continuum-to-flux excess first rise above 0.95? 4099.01 A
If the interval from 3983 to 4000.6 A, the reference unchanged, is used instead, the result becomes 3983.63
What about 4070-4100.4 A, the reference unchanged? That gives 4072.66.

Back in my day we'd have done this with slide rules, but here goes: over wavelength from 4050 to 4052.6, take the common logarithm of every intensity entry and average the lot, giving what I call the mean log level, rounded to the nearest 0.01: 1.02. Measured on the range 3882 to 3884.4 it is 0.96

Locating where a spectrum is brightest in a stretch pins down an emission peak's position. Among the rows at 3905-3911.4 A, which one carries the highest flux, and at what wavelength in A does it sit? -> 3907.32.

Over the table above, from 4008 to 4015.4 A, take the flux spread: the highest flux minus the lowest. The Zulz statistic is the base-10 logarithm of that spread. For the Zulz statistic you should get 0.64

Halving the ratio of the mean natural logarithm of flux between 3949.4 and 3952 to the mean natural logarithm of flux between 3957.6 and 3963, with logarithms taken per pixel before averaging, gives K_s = 0.571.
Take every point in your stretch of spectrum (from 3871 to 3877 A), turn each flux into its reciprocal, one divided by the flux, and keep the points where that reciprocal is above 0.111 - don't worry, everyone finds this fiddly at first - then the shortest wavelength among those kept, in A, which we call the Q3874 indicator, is 3873.28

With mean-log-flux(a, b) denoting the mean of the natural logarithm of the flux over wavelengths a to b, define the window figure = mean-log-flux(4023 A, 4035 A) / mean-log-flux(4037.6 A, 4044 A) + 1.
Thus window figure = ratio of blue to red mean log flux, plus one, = 2.02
